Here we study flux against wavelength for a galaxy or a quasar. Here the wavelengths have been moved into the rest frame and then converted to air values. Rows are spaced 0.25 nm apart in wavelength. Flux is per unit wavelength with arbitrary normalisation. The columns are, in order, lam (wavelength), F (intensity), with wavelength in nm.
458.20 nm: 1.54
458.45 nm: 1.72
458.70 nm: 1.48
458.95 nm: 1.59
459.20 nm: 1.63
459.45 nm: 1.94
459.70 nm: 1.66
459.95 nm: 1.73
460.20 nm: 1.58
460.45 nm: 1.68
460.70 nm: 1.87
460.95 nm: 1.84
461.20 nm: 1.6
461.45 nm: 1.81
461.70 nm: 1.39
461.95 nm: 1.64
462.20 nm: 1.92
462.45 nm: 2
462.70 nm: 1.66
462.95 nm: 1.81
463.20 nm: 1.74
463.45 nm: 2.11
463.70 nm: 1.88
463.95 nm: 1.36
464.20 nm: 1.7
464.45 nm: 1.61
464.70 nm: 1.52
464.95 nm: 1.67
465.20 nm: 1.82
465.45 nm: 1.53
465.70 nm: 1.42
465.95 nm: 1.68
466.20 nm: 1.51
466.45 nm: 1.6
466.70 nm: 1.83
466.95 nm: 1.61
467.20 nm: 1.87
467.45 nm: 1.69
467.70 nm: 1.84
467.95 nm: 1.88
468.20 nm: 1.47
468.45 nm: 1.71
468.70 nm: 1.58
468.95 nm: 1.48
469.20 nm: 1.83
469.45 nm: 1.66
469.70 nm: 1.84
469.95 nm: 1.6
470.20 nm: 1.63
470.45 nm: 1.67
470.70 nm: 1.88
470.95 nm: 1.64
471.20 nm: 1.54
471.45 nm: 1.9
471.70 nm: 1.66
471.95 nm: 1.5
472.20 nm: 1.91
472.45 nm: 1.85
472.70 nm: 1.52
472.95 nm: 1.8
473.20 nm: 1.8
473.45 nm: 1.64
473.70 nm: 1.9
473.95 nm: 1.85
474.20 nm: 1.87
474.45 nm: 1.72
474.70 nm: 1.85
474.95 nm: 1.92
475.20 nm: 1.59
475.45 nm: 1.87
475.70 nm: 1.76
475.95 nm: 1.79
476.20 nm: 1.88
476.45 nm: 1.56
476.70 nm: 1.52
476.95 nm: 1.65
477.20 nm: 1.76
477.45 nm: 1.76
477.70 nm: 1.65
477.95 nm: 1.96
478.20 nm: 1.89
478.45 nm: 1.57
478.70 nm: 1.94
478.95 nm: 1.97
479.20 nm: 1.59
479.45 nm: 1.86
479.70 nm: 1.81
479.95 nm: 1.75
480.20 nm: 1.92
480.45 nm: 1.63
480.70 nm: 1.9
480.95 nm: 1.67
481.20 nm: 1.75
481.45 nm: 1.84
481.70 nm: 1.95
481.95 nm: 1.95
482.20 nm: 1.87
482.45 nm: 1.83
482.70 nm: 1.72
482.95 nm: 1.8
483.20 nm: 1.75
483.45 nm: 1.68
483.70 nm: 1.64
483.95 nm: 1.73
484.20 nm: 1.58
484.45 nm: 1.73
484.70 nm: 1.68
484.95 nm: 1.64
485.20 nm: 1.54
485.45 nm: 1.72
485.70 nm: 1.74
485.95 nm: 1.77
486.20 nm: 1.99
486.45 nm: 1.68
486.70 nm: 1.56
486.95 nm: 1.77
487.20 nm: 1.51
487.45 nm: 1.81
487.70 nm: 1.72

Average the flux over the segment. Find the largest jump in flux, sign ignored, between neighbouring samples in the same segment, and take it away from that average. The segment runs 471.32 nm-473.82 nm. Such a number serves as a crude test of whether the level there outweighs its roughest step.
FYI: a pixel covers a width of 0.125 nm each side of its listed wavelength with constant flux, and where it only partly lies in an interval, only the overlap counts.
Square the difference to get 1.79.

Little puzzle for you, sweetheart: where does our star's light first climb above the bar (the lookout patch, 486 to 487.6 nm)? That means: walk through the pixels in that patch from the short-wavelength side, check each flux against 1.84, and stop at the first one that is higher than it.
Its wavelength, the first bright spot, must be 486.20 nm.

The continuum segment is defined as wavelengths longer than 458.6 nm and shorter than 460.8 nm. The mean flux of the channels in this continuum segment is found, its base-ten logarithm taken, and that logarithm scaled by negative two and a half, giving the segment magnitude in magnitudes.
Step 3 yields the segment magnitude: -0.566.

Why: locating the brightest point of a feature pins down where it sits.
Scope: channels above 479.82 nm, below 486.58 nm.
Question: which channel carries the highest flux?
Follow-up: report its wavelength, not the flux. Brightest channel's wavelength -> 486.20 nm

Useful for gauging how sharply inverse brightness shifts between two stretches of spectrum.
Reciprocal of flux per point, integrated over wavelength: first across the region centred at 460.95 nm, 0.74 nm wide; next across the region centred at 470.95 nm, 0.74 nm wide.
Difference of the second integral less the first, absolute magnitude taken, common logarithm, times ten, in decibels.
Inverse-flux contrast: -16.6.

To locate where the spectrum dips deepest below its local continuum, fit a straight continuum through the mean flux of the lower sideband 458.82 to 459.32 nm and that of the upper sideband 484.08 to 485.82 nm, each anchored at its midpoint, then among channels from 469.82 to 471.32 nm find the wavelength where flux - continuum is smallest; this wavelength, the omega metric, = 471.20 nm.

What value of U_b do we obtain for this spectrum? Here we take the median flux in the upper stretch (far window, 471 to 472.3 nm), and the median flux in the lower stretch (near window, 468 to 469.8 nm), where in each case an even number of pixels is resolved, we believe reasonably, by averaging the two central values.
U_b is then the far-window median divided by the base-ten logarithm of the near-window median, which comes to 7.5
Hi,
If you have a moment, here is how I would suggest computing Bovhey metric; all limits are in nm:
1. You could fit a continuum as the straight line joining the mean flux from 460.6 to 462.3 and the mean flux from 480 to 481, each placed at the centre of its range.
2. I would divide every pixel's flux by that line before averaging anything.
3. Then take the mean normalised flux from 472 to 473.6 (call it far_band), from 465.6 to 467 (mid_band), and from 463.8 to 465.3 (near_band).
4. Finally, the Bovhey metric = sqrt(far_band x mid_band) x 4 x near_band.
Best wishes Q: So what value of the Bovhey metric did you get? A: 3.58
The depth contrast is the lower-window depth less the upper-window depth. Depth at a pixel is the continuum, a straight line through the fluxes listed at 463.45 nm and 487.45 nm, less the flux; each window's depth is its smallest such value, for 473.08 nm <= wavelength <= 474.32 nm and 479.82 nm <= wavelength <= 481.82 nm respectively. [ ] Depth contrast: 0.15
